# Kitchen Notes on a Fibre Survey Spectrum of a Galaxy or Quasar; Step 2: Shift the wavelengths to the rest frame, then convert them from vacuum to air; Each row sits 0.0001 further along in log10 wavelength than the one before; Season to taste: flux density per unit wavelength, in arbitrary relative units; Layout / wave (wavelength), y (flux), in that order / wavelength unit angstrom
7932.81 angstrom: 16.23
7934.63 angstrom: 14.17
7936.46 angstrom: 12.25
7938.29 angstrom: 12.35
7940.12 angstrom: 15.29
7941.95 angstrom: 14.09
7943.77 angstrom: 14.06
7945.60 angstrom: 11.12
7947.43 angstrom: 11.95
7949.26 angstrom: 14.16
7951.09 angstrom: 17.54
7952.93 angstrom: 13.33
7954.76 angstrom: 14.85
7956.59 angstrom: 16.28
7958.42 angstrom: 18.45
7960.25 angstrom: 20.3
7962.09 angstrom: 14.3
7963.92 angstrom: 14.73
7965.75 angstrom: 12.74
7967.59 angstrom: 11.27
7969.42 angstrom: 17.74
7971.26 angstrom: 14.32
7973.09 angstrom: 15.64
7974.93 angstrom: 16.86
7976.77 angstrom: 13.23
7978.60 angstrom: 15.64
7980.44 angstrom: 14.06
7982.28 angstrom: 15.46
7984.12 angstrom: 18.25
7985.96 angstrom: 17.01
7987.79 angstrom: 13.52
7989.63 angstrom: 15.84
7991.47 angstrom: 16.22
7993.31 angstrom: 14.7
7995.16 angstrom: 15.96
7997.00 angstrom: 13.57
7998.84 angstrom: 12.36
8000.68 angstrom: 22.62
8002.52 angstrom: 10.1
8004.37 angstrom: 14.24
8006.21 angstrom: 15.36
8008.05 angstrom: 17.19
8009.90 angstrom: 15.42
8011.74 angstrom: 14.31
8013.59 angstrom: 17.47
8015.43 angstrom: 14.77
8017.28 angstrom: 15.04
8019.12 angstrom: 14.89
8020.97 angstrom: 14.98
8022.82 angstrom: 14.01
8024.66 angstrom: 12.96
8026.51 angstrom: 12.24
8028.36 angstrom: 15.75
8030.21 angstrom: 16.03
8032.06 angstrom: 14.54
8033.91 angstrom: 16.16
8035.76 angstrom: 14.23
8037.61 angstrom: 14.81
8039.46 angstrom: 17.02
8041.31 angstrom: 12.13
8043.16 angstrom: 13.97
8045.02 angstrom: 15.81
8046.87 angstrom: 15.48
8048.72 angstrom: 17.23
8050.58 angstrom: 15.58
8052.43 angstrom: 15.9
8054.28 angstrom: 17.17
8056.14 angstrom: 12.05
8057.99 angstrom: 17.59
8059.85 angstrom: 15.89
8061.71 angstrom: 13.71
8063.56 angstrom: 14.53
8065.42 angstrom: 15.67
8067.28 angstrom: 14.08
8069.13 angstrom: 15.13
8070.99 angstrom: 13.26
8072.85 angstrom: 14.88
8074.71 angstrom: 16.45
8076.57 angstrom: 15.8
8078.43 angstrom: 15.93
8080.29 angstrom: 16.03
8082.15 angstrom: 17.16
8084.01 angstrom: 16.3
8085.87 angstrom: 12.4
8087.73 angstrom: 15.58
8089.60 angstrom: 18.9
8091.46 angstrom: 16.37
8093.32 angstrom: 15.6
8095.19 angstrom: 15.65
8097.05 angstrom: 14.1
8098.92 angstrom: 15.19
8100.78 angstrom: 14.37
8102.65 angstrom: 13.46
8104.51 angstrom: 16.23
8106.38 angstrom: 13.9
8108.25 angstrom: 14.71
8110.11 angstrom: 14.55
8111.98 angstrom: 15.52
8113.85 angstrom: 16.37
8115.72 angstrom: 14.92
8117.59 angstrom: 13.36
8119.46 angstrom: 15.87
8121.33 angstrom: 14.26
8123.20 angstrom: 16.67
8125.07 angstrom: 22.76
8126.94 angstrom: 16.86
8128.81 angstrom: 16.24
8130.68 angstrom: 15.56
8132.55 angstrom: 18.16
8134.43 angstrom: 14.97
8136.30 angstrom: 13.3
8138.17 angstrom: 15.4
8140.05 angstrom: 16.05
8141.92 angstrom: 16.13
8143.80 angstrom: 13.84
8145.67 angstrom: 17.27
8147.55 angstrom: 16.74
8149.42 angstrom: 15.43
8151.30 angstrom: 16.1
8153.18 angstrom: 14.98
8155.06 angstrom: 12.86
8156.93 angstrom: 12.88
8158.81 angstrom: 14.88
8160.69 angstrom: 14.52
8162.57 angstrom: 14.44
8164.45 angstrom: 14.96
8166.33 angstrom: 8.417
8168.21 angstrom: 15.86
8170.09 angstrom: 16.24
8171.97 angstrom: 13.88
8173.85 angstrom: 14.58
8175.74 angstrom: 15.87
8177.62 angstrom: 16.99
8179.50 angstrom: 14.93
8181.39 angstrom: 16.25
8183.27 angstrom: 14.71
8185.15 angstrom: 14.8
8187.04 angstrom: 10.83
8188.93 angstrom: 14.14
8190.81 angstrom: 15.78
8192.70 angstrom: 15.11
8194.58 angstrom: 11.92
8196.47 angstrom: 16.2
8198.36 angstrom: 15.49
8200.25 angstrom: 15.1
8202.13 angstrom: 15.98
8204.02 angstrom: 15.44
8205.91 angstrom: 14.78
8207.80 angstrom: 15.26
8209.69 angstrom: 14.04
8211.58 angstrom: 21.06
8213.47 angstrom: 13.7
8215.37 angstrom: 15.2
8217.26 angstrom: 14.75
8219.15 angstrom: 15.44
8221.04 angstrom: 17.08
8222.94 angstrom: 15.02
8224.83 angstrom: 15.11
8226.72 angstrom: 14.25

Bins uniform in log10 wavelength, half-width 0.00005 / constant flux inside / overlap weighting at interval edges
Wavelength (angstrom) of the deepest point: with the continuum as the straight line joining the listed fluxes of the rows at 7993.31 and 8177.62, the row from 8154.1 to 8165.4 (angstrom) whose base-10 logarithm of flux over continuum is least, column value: 8155.06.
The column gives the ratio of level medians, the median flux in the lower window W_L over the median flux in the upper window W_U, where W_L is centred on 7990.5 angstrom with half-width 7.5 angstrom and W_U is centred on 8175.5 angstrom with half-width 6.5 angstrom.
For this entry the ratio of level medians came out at 1.00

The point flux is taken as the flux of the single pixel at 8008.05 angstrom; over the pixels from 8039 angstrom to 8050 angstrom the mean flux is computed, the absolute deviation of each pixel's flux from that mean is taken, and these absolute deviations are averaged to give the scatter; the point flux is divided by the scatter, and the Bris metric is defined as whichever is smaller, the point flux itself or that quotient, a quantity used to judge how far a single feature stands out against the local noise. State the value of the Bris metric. 12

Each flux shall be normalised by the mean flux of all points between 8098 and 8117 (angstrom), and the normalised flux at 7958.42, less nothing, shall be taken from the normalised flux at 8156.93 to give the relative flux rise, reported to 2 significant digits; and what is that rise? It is -0.37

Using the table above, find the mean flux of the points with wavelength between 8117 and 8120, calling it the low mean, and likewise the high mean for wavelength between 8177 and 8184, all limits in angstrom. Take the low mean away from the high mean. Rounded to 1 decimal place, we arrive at 1.1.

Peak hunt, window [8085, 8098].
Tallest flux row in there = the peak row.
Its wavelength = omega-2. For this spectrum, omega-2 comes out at 8089.60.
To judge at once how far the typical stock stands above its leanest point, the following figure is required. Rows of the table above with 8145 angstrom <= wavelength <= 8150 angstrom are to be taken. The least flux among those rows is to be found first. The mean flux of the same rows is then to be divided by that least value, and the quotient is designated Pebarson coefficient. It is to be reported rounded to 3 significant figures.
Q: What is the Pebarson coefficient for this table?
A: 1.07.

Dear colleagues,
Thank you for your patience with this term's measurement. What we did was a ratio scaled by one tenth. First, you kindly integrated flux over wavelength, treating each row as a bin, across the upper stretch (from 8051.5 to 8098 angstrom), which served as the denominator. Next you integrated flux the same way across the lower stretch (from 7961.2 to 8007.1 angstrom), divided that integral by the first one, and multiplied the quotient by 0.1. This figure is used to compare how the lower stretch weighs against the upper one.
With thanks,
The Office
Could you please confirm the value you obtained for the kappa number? 0.096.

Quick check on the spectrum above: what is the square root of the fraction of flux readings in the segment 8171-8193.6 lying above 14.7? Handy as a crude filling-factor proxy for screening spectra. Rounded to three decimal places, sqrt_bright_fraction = 0.816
